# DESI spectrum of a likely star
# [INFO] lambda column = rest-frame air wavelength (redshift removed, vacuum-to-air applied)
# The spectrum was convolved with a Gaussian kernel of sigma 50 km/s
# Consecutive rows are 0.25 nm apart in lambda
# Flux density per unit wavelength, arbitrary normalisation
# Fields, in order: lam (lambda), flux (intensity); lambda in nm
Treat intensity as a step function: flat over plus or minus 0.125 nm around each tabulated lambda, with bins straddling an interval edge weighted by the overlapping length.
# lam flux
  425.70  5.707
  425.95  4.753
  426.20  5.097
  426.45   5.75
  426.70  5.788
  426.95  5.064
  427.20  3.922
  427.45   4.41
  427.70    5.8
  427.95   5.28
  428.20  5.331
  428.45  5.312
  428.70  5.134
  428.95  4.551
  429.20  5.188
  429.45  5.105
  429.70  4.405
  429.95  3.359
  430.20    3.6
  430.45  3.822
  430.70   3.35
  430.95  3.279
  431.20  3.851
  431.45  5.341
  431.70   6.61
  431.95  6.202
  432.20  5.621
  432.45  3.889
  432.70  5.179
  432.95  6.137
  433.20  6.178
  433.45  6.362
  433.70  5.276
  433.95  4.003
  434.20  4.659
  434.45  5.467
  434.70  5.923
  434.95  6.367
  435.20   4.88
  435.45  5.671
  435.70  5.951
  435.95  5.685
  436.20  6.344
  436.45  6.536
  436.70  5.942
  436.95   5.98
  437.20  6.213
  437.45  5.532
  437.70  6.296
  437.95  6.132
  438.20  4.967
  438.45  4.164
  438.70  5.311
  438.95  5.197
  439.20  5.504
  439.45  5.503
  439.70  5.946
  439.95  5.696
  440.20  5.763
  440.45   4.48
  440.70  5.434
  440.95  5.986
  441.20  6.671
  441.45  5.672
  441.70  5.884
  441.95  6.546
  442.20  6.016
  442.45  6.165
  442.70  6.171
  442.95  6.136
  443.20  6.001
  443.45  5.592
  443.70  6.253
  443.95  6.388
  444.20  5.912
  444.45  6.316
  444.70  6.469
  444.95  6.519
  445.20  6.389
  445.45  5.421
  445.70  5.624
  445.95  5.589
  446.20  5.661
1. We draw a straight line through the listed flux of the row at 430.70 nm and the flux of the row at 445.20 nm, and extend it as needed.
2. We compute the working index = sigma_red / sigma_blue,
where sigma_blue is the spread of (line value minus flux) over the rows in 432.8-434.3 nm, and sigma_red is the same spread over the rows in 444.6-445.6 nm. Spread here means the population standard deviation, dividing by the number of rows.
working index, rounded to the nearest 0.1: 0.5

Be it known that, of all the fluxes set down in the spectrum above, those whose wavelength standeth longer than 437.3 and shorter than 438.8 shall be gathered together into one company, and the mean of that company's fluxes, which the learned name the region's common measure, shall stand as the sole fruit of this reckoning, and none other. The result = 5.4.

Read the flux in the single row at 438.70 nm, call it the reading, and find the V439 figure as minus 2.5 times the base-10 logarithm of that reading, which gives -1.81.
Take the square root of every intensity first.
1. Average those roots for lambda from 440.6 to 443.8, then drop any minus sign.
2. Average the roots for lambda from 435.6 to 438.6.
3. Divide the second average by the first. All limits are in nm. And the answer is 0.98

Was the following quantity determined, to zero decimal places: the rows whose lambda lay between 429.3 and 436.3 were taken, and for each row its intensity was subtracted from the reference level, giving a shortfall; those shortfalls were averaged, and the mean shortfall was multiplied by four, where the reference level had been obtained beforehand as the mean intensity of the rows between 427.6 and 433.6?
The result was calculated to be -1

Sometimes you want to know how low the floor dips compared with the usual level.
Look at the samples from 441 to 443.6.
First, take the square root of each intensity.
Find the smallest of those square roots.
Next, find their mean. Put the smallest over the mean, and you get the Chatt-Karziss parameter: 0.959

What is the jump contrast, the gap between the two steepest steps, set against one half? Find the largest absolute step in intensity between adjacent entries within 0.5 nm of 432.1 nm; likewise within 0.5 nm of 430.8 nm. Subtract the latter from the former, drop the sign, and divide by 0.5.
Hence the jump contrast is 2.3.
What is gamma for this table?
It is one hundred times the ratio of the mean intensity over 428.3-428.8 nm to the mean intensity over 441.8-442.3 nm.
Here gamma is 83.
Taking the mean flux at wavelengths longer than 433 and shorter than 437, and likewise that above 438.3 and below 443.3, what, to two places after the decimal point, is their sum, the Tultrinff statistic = 11.41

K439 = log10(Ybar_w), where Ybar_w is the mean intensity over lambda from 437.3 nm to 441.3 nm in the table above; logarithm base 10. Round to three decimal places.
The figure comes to 0.743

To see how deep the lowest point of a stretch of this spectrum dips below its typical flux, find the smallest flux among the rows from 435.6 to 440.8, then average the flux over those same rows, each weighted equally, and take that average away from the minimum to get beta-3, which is -1.48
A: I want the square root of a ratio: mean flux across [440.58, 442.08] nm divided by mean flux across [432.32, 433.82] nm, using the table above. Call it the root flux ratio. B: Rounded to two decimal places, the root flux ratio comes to 1.05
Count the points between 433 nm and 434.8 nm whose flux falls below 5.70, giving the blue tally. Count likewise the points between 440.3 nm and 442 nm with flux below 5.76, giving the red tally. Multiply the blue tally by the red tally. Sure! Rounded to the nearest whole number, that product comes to 12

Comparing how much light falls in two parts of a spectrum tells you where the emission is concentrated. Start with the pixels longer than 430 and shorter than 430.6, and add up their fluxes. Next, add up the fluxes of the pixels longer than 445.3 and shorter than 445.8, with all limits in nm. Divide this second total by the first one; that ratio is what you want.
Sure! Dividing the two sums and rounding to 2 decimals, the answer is 1.49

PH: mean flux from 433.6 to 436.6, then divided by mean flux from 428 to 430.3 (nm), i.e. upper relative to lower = 1.19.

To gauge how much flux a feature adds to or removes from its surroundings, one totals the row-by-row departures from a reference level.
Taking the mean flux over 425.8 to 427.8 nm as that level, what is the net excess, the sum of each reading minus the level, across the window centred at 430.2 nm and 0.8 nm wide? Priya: -4.4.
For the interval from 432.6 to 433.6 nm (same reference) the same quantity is 3.6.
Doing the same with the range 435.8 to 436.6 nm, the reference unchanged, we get 3.3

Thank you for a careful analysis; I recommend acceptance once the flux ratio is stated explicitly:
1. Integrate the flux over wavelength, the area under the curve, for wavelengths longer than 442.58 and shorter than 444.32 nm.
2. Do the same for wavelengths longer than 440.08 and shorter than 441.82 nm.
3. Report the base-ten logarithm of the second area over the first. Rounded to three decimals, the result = -0.027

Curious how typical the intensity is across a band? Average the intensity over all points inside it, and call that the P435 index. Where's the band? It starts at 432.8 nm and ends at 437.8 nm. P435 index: 5.8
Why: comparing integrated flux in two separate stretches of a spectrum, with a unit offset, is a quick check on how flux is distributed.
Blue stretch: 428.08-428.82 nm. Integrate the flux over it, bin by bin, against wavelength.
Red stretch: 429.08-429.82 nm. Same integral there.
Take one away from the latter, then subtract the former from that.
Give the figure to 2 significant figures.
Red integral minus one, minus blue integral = -1.3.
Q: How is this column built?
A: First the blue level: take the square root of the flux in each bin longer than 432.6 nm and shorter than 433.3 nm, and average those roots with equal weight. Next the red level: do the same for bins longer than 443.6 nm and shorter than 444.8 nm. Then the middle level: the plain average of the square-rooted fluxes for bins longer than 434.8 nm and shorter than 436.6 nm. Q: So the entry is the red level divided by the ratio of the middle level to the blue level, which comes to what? 2.49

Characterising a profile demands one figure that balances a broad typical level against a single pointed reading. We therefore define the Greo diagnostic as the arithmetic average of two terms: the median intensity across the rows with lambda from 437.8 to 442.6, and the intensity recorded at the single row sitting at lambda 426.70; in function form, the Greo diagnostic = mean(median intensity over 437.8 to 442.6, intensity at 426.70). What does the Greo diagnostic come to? 5.7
